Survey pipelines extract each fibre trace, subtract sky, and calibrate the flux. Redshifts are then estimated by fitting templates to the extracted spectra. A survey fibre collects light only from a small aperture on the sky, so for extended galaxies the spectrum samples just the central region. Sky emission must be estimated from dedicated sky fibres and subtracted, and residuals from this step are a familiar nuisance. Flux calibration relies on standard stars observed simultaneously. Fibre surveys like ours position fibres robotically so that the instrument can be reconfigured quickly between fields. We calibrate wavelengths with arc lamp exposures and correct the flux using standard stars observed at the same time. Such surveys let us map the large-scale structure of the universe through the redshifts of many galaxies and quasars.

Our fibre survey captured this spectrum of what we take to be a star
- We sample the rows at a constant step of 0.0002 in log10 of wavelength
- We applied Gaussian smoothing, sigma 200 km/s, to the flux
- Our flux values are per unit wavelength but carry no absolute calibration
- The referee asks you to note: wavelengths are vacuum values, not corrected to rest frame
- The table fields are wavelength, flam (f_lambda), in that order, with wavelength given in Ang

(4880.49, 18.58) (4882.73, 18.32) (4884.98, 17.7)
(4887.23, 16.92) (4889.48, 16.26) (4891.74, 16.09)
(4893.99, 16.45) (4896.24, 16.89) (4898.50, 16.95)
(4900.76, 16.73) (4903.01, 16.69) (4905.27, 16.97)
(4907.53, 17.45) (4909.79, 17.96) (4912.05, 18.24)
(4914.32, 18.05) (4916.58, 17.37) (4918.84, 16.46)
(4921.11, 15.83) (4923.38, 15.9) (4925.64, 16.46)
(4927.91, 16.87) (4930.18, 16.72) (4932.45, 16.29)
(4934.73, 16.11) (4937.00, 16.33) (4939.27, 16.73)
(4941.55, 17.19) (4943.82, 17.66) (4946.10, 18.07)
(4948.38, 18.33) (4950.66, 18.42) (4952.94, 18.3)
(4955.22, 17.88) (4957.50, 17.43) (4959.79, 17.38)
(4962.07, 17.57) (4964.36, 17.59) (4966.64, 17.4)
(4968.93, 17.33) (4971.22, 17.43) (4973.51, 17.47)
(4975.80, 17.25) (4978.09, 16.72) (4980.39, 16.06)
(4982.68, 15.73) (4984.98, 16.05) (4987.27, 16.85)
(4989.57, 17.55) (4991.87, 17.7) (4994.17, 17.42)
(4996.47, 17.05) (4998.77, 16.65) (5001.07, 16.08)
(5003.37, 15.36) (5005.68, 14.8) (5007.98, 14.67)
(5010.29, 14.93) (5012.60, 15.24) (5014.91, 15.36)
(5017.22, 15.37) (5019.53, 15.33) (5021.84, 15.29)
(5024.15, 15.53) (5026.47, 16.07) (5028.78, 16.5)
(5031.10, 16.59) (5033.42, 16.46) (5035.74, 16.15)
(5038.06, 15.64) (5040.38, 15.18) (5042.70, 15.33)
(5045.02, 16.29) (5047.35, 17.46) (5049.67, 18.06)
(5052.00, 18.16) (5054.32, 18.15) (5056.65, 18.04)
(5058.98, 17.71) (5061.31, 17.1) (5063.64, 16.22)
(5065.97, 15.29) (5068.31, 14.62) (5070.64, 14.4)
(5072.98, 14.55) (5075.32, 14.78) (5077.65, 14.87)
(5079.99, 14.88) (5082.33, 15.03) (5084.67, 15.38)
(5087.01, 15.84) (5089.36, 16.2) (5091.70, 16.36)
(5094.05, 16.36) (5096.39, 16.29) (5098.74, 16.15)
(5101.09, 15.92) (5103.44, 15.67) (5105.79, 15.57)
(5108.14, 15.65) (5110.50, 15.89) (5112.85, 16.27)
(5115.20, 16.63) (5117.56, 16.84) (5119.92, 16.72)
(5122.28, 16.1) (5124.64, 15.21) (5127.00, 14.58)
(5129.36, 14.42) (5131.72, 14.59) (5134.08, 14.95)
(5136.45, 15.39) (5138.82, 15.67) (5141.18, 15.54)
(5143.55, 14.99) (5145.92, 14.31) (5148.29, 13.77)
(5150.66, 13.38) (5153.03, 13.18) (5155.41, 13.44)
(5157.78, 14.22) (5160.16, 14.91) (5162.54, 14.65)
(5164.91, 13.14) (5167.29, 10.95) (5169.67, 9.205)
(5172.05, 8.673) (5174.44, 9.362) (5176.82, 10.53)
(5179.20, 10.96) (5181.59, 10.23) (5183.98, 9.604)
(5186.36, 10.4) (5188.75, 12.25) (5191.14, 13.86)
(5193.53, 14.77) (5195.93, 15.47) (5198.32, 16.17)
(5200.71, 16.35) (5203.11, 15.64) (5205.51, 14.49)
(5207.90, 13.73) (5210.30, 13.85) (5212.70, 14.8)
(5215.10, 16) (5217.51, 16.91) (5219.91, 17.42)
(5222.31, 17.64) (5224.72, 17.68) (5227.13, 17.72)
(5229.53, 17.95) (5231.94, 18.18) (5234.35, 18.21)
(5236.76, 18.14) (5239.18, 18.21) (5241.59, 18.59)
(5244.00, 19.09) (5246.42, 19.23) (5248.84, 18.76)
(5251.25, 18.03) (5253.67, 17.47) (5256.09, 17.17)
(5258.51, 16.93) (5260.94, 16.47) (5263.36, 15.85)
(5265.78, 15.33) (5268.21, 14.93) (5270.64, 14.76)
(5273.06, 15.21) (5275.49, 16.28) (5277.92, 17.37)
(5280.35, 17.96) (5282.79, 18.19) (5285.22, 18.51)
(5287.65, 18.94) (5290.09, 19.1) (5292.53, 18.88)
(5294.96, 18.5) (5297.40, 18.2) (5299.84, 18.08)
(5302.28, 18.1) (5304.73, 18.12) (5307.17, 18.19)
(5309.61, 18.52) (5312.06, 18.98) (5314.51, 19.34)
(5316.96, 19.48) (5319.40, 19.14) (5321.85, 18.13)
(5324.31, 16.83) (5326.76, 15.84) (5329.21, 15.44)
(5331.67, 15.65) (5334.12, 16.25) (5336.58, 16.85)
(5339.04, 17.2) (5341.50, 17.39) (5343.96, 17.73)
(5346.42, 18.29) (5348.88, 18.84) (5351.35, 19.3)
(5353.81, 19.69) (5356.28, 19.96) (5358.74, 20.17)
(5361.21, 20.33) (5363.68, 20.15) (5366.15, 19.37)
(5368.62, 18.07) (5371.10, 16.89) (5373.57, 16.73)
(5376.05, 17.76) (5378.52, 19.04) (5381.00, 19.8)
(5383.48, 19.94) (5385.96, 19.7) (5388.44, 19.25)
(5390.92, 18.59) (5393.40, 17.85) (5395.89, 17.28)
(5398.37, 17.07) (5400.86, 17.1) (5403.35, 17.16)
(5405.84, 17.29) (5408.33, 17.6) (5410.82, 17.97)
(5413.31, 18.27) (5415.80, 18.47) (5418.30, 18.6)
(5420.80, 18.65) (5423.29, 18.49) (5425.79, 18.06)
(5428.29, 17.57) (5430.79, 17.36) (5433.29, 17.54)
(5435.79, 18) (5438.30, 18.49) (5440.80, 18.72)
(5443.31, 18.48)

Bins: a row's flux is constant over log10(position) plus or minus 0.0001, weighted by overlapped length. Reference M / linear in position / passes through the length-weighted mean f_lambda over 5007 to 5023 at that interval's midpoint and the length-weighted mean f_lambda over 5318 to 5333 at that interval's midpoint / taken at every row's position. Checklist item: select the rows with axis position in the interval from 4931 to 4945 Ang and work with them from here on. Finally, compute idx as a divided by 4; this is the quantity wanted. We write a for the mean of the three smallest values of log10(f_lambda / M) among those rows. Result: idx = 0.011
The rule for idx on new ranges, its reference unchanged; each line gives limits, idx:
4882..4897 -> 0.012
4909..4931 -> 0.010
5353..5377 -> 0.000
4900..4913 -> 0.015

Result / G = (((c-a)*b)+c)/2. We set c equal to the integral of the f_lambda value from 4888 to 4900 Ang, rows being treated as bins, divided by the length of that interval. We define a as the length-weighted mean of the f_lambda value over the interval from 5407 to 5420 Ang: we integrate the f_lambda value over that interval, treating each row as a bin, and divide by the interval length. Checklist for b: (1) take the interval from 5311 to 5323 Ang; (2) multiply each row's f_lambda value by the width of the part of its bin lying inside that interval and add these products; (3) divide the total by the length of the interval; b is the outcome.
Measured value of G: -7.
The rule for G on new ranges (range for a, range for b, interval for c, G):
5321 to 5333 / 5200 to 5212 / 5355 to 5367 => 37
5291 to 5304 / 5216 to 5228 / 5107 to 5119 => -10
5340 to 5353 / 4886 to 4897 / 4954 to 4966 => 2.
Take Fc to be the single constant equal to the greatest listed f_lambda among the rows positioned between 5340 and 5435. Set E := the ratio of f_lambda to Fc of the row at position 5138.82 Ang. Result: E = 0.77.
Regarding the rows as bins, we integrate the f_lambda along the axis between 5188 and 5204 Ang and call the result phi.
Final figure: 240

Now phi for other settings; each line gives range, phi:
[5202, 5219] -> 257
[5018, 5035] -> 271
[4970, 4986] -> 267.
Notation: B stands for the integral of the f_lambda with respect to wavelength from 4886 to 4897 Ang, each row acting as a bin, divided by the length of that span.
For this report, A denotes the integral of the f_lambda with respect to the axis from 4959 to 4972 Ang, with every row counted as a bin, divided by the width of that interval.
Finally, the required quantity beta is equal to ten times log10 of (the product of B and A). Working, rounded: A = 17.5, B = 16.5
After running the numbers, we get 24.6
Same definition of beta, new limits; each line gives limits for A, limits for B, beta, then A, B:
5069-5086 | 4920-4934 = 23.8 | 14.9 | 16.3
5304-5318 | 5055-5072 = 24.8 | 18.8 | 16.2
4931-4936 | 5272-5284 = 24.4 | 16.2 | 17.0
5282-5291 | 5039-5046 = 24.6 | 18.7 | 15.6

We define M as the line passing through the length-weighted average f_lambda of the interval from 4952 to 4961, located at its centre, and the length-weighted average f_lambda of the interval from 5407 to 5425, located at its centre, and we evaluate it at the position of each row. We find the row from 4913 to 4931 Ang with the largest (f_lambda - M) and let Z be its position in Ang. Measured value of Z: 4914.32 Ang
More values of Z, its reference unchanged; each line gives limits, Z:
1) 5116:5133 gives 5117.56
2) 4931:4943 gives 4941.55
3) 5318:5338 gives 5319.40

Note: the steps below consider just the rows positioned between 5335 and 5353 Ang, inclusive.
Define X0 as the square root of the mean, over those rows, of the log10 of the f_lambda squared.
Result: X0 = 1.25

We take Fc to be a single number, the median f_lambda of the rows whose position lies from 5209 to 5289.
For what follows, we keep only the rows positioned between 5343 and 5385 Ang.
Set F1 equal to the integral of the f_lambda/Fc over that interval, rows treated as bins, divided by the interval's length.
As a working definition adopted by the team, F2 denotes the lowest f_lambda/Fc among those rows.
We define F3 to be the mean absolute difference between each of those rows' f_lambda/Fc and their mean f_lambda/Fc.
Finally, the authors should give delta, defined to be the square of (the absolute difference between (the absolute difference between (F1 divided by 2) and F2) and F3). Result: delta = 0.13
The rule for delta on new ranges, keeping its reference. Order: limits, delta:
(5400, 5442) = 0.19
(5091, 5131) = 0.11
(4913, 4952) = 0.14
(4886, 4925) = 0.15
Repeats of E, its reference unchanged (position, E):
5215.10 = 0.79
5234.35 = 0.90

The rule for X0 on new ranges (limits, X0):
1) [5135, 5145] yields 1.19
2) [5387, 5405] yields 1.25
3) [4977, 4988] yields 1.21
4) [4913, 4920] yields 1.24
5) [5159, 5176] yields 1.06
